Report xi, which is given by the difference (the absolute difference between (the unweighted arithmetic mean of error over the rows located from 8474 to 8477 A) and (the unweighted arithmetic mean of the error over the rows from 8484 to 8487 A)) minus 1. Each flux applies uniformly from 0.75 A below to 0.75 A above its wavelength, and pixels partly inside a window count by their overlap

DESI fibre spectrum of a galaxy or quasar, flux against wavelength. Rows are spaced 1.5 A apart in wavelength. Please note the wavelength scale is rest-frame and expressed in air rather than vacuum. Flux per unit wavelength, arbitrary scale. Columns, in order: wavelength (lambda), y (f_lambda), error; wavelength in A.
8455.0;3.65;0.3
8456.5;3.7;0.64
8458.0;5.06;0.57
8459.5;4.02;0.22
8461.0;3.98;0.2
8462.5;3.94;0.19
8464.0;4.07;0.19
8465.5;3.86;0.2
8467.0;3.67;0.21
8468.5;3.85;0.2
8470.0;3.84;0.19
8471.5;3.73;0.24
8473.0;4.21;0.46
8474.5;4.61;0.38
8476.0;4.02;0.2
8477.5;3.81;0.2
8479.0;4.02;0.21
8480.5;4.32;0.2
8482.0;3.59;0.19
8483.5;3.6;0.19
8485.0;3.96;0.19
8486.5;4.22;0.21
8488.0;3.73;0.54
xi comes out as -0.91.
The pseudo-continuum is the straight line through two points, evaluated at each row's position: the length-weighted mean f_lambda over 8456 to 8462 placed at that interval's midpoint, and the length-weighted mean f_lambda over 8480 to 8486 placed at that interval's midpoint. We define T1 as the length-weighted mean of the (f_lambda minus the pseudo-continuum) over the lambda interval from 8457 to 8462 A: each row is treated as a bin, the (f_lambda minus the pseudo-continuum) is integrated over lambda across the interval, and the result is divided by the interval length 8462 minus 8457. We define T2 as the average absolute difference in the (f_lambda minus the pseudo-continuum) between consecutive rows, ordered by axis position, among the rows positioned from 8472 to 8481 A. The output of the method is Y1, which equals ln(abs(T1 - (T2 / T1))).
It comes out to 1.1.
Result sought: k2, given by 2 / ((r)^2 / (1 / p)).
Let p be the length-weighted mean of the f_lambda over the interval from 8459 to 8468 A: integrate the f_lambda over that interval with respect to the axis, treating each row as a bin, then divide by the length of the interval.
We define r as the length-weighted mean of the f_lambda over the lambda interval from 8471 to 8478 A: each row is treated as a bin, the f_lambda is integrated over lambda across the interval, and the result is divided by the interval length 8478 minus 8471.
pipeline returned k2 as 0.0304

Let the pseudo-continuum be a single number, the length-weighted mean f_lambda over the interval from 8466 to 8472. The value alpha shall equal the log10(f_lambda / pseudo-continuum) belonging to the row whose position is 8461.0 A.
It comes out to 0.023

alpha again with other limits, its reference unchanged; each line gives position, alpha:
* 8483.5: -0.021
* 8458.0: 0.127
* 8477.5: 0.004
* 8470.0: 0.007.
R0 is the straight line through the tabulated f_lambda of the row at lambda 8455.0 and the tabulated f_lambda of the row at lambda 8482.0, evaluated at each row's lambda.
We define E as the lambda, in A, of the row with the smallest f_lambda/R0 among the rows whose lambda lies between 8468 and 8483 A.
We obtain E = 8482.0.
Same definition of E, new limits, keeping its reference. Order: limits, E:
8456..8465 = 8456.5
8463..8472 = 8467.0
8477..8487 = 8482.0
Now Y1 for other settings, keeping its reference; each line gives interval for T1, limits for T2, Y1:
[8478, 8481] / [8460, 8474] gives -0.6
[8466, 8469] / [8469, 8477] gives -0.1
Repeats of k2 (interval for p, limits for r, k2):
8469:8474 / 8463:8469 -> 0.0338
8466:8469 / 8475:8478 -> 0.0335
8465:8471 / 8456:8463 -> 0.0304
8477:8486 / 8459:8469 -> 0.0336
